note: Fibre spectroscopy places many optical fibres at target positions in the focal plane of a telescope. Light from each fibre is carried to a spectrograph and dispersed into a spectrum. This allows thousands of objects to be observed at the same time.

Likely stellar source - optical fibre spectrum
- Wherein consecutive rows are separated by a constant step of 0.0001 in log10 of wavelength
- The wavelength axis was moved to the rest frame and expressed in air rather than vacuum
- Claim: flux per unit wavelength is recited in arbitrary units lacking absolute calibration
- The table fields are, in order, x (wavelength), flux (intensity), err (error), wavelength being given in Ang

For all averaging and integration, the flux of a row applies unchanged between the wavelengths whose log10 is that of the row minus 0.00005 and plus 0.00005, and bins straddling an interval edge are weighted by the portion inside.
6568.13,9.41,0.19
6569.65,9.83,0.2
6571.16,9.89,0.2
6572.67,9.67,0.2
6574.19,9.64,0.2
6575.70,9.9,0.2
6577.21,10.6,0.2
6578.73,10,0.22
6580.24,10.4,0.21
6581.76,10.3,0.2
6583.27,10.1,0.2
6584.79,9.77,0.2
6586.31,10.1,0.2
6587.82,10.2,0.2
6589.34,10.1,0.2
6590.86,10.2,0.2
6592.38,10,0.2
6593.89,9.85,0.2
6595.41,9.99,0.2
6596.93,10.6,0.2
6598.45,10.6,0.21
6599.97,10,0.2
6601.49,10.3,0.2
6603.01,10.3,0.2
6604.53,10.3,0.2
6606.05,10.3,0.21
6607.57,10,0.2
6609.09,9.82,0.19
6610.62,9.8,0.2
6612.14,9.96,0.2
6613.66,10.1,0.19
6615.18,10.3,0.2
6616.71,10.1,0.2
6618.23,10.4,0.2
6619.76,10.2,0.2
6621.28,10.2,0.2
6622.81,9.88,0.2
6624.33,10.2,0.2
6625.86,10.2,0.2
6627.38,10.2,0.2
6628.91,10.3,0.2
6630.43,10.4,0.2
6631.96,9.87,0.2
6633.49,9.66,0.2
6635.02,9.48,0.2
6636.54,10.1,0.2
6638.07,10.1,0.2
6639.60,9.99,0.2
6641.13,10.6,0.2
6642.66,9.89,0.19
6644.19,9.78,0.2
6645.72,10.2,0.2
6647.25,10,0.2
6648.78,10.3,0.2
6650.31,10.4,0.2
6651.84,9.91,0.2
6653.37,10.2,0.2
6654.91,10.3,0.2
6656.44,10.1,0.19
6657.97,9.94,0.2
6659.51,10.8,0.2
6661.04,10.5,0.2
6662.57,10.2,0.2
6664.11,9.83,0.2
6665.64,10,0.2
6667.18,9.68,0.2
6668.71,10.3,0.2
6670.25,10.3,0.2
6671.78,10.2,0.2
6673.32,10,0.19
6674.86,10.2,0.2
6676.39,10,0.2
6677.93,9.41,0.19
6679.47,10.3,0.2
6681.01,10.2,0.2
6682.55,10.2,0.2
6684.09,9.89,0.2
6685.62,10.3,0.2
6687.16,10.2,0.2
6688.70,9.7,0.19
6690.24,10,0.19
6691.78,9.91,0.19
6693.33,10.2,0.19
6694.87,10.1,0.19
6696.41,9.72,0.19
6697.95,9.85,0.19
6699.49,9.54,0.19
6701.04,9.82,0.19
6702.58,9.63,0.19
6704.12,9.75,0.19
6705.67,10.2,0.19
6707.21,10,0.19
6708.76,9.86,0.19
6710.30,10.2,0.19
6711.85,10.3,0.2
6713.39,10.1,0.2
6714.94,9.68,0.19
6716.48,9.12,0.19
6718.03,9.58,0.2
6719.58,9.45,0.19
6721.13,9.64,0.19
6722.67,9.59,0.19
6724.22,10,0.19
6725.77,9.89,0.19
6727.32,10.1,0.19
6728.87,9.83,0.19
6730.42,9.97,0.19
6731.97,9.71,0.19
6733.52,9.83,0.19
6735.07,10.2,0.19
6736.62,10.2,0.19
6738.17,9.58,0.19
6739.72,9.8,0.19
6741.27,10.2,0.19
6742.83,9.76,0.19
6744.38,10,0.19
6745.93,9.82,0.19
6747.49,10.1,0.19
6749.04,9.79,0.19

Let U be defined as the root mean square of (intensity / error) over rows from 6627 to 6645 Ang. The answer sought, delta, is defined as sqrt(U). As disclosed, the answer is 7.10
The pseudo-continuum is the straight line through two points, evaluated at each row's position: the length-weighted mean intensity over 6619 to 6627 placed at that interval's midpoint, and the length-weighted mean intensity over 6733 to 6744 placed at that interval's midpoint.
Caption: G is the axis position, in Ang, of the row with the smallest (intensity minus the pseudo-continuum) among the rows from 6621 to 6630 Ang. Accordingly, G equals 6622.81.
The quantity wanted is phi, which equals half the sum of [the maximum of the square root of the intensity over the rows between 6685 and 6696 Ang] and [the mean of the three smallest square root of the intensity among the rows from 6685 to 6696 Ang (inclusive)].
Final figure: 3.18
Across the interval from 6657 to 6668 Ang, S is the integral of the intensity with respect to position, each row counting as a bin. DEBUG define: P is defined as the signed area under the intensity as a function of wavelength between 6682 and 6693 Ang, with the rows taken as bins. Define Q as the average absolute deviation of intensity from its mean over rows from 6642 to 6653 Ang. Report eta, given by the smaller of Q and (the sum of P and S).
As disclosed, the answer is 0.20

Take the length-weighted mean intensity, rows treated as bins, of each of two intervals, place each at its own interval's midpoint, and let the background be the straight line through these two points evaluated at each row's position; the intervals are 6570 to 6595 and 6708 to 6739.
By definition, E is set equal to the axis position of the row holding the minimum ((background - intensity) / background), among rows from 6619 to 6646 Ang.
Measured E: 6641.13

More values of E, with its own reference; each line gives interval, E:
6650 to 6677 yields 6659.51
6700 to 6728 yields 6711.85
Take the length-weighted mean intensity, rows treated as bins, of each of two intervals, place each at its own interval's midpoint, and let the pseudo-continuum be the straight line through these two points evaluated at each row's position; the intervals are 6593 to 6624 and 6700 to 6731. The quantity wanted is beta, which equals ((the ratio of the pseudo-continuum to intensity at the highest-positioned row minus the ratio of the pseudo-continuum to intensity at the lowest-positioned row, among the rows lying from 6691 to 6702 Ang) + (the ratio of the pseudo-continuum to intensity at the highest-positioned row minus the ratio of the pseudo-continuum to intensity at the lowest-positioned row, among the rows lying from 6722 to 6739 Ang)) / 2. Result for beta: 0.001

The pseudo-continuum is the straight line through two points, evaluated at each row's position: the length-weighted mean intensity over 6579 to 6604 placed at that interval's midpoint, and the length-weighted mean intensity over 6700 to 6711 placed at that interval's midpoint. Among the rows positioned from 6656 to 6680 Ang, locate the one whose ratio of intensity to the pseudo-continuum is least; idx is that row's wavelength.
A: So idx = 6677.93 Ang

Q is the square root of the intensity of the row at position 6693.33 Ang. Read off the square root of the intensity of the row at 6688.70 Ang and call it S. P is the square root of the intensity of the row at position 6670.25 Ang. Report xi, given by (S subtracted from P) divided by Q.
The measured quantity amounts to 0.03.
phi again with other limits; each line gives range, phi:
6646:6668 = 3.21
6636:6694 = 3.19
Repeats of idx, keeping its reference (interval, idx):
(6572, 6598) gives 6574.19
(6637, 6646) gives 6644.19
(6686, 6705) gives 6699.49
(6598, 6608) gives 6599.97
